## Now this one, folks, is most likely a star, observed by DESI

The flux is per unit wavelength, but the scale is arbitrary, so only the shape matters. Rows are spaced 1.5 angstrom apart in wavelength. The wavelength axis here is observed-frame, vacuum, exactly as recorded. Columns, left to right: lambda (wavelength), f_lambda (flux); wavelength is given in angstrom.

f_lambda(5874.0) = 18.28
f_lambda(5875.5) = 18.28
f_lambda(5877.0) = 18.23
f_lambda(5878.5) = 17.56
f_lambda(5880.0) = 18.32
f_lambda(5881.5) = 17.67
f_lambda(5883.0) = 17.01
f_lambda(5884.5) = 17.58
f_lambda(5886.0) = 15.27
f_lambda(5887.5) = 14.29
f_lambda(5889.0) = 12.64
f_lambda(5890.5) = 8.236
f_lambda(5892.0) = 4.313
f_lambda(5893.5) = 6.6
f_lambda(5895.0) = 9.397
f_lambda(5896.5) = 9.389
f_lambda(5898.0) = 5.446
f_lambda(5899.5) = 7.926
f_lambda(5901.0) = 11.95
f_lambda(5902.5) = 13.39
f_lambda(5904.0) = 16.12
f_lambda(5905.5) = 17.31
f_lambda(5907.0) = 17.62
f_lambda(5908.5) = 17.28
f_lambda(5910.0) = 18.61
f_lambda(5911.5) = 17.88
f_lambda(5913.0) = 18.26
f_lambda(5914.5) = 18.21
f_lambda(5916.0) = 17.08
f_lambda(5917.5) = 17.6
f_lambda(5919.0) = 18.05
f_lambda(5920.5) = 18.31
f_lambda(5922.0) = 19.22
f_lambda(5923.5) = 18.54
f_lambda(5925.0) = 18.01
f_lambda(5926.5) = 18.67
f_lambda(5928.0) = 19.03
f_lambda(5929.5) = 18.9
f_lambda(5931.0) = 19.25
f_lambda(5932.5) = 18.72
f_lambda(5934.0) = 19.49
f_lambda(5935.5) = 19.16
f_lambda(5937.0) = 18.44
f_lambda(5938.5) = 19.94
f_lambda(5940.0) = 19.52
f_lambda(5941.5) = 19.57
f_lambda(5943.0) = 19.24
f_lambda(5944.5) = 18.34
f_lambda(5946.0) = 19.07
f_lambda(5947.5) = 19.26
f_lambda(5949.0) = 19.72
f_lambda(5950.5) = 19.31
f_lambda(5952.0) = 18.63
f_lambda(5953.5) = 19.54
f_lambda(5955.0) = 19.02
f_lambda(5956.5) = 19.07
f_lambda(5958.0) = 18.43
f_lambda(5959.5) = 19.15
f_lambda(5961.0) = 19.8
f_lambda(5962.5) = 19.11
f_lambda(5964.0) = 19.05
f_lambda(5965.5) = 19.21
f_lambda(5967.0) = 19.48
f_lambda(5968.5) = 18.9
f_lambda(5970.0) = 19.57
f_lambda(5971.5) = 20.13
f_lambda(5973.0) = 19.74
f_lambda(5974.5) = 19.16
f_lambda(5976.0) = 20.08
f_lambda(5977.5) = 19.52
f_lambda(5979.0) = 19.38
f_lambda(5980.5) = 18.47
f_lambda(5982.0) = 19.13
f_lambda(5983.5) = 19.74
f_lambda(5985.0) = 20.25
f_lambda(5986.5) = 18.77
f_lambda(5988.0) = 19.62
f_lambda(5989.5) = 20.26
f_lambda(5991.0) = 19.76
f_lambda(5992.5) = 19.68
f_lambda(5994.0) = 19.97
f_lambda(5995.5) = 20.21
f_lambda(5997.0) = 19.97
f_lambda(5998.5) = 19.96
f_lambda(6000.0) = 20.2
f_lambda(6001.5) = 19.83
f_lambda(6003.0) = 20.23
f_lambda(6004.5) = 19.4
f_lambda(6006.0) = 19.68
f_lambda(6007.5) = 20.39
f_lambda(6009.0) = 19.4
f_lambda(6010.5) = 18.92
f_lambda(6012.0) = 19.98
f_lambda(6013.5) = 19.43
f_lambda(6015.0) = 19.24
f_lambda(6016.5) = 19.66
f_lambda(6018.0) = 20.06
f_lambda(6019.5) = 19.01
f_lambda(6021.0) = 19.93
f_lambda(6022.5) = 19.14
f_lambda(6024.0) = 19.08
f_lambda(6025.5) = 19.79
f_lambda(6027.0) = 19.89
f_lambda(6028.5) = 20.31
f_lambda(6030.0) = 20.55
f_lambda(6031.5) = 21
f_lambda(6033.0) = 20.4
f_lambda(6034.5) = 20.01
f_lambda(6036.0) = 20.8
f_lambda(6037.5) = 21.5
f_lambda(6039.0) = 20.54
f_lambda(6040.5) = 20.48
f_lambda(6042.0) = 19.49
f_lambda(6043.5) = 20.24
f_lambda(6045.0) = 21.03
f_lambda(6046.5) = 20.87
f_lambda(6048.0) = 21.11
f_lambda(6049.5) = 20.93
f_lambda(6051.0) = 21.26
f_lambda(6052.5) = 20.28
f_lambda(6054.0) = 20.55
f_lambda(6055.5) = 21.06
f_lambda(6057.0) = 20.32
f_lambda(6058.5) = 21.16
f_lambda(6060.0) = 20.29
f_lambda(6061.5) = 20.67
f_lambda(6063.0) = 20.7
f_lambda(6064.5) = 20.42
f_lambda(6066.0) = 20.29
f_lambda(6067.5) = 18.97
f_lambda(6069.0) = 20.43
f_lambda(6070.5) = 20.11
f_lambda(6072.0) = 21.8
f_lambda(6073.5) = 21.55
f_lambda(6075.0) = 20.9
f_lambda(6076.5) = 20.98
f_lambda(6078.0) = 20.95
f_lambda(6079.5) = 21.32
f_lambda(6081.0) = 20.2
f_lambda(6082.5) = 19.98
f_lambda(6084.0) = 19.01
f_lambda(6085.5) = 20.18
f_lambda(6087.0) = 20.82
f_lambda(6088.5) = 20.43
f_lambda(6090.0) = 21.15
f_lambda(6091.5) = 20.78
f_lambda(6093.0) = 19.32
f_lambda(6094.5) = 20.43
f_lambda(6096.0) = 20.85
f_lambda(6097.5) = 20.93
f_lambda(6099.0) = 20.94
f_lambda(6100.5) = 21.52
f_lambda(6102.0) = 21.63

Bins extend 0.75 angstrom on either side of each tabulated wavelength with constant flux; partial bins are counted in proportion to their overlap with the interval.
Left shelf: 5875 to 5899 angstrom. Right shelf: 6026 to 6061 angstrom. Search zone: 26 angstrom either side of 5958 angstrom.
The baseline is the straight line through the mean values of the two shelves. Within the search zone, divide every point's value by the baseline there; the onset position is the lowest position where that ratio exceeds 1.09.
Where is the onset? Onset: 5932.5 angstrom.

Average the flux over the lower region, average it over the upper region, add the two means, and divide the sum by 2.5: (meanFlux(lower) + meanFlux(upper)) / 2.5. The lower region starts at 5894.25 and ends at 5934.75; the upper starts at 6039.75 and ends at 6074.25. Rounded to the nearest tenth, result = 14.8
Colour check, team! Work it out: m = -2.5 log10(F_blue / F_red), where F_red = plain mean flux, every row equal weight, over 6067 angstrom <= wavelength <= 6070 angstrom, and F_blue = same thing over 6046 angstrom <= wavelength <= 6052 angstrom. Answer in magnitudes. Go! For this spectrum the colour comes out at -0.07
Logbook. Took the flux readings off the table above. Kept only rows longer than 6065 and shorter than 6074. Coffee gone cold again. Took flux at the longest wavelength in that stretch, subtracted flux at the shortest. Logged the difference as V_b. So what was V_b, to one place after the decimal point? 1.3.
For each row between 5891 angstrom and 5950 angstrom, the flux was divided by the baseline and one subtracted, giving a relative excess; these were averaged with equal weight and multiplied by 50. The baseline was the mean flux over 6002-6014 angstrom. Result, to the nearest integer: -8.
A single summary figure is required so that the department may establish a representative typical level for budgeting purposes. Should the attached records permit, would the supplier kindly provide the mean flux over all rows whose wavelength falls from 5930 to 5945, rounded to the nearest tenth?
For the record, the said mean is 19.2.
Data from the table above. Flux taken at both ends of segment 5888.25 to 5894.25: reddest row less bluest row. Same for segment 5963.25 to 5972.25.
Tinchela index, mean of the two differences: -2.5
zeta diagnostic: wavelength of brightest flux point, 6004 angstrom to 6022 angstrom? 6007.5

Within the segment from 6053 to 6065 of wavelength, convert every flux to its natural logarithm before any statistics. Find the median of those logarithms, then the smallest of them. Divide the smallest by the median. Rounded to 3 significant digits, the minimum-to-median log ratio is 0.995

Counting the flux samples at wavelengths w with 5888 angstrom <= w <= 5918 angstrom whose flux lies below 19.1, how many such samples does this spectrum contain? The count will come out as 20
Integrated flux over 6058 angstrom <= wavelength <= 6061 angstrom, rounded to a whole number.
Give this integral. 62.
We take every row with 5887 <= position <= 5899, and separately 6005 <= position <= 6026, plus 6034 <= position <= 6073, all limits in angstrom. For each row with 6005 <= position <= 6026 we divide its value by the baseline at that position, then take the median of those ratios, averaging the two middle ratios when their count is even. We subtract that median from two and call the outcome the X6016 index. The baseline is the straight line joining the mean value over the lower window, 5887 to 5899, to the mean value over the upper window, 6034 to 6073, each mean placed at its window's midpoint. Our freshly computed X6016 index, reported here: 0.90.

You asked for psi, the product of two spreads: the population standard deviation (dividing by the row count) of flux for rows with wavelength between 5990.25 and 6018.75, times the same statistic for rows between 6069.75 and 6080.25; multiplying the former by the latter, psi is 0.19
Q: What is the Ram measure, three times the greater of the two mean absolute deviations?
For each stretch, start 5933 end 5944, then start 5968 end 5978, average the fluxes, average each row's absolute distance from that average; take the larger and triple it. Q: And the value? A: 1.02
